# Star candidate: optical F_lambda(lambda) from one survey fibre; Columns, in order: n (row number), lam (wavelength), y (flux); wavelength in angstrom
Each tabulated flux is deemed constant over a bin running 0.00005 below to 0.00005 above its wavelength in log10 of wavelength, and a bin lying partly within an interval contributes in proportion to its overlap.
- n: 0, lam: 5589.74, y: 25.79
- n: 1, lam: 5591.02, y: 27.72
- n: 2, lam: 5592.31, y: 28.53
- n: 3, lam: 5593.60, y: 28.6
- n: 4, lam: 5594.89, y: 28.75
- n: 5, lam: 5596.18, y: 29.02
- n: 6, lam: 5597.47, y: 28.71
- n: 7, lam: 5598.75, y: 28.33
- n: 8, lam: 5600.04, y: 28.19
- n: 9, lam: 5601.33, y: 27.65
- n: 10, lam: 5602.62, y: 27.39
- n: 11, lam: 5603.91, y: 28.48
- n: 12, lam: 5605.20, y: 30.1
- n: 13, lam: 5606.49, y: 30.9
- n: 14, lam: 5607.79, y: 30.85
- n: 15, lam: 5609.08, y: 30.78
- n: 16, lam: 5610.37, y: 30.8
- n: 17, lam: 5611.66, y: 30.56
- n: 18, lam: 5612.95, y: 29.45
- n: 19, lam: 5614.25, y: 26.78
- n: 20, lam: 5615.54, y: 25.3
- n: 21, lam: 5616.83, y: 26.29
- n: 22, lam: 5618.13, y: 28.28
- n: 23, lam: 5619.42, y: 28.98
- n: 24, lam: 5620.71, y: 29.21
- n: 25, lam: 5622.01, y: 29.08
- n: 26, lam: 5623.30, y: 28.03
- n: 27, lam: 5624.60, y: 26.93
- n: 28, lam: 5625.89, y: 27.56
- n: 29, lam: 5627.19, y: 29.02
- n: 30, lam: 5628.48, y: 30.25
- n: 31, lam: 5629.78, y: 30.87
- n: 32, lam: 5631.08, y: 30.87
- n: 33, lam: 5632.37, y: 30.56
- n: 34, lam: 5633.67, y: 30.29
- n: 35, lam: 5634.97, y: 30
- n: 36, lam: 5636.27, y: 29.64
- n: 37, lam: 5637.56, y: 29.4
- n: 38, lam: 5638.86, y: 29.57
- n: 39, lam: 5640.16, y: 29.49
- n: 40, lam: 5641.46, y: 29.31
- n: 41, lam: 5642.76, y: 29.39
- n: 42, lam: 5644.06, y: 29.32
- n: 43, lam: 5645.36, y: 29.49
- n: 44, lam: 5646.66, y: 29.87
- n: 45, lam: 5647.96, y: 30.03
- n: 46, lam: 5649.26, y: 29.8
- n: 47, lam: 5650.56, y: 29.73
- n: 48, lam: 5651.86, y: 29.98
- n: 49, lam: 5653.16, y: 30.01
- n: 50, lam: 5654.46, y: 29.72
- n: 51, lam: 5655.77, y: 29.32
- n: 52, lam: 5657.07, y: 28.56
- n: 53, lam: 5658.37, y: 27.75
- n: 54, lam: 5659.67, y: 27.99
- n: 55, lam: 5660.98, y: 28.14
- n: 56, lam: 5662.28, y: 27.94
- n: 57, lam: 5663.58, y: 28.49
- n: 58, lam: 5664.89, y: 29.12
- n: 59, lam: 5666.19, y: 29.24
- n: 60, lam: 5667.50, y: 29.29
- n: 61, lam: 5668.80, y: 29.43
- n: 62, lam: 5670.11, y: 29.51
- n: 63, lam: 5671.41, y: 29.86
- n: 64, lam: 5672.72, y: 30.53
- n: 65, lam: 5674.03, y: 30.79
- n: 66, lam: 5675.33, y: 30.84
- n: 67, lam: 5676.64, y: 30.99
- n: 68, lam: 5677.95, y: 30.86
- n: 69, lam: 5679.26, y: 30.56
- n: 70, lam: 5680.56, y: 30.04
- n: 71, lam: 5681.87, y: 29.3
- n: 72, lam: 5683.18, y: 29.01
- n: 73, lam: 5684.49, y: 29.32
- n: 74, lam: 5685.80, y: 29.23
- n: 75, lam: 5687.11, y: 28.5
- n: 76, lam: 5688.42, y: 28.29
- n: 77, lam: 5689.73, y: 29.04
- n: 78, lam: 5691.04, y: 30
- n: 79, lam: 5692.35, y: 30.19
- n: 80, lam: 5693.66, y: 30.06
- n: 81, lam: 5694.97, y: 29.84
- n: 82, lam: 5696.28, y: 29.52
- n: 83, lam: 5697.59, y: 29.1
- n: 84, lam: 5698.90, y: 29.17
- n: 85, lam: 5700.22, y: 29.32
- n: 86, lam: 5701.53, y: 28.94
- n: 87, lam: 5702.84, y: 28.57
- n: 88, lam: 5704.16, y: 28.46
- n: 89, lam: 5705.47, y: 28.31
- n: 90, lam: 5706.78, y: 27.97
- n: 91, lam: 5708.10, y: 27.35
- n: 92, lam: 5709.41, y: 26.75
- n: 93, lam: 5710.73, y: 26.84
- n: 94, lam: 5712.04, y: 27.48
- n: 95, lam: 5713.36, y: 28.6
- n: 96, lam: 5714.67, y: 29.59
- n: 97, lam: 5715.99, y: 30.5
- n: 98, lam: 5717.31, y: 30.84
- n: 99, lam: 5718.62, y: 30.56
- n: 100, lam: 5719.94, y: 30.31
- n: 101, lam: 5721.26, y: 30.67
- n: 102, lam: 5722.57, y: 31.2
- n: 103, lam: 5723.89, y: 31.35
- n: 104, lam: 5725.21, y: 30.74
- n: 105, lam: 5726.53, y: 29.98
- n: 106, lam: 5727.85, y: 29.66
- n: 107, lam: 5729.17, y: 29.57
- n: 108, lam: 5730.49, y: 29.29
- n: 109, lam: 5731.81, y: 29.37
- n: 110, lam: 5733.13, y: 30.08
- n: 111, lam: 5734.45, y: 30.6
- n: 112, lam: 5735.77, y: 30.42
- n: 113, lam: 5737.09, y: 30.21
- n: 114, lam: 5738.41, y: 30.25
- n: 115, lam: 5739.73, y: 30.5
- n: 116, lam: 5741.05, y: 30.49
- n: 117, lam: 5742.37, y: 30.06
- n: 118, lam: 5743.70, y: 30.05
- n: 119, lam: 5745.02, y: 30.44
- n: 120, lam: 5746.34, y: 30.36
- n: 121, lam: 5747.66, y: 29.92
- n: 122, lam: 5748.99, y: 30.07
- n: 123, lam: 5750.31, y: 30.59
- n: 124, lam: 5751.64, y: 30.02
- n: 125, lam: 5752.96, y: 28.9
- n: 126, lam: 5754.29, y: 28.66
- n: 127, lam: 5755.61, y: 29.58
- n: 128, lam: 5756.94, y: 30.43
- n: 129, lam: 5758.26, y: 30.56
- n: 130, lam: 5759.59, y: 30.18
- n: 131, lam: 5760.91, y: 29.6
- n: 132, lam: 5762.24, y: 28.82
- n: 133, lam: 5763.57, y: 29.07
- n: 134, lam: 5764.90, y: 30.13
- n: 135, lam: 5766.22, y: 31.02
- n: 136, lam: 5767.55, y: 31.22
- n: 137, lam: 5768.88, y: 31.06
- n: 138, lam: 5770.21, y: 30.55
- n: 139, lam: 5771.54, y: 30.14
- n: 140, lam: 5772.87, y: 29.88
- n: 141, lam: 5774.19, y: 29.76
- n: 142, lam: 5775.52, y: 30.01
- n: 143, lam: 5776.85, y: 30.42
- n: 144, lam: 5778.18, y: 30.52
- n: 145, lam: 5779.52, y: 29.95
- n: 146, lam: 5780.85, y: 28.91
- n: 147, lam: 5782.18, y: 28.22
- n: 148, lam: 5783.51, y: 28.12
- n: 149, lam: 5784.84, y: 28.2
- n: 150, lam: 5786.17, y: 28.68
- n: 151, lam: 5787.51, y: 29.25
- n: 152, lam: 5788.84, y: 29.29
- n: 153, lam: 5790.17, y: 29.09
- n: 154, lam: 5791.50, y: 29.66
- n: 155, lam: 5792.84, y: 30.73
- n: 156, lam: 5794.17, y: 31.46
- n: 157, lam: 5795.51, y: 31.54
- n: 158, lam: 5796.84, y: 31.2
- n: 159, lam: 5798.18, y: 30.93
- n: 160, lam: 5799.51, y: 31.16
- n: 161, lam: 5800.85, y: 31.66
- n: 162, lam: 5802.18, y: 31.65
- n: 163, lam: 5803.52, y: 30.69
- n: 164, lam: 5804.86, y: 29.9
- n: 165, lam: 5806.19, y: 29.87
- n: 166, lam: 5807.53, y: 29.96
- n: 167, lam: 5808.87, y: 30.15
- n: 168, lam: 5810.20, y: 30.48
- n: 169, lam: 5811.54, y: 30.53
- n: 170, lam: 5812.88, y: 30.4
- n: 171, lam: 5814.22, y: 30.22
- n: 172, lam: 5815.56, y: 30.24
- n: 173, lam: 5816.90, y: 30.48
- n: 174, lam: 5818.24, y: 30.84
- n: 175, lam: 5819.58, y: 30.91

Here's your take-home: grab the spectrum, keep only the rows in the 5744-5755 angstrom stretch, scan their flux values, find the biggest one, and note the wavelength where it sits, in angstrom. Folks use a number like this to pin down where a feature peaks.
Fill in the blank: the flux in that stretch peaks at 5750.31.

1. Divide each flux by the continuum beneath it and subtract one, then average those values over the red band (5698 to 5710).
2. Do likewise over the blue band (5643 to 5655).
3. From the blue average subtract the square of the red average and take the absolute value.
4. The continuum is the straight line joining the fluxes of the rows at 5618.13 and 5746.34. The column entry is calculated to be 0.032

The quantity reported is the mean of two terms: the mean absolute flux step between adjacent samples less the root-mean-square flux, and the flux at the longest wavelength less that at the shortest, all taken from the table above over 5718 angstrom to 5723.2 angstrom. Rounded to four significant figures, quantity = -14.83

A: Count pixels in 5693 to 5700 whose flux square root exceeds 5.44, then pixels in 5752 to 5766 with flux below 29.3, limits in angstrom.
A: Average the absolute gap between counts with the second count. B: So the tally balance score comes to 3.0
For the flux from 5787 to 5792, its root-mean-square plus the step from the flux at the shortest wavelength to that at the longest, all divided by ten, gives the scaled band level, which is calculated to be 2.97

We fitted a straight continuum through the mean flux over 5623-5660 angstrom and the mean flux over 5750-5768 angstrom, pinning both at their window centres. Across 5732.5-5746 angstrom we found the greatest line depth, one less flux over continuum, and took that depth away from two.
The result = 2.01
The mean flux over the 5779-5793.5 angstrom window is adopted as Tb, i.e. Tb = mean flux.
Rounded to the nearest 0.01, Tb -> 29.10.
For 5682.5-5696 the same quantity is 29.35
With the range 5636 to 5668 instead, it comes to 29.22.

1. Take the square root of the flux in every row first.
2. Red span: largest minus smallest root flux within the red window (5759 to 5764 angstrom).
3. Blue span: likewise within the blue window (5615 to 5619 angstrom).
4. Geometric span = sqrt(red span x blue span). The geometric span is 0.190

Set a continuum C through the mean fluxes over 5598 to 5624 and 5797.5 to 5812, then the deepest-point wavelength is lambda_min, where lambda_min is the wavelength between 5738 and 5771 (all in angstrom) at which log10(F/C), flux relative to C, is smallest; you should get 5754.29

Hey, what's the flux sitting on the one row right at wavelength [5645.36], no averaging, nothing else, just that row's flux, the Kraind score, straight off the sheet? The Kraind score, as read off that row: 29.49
